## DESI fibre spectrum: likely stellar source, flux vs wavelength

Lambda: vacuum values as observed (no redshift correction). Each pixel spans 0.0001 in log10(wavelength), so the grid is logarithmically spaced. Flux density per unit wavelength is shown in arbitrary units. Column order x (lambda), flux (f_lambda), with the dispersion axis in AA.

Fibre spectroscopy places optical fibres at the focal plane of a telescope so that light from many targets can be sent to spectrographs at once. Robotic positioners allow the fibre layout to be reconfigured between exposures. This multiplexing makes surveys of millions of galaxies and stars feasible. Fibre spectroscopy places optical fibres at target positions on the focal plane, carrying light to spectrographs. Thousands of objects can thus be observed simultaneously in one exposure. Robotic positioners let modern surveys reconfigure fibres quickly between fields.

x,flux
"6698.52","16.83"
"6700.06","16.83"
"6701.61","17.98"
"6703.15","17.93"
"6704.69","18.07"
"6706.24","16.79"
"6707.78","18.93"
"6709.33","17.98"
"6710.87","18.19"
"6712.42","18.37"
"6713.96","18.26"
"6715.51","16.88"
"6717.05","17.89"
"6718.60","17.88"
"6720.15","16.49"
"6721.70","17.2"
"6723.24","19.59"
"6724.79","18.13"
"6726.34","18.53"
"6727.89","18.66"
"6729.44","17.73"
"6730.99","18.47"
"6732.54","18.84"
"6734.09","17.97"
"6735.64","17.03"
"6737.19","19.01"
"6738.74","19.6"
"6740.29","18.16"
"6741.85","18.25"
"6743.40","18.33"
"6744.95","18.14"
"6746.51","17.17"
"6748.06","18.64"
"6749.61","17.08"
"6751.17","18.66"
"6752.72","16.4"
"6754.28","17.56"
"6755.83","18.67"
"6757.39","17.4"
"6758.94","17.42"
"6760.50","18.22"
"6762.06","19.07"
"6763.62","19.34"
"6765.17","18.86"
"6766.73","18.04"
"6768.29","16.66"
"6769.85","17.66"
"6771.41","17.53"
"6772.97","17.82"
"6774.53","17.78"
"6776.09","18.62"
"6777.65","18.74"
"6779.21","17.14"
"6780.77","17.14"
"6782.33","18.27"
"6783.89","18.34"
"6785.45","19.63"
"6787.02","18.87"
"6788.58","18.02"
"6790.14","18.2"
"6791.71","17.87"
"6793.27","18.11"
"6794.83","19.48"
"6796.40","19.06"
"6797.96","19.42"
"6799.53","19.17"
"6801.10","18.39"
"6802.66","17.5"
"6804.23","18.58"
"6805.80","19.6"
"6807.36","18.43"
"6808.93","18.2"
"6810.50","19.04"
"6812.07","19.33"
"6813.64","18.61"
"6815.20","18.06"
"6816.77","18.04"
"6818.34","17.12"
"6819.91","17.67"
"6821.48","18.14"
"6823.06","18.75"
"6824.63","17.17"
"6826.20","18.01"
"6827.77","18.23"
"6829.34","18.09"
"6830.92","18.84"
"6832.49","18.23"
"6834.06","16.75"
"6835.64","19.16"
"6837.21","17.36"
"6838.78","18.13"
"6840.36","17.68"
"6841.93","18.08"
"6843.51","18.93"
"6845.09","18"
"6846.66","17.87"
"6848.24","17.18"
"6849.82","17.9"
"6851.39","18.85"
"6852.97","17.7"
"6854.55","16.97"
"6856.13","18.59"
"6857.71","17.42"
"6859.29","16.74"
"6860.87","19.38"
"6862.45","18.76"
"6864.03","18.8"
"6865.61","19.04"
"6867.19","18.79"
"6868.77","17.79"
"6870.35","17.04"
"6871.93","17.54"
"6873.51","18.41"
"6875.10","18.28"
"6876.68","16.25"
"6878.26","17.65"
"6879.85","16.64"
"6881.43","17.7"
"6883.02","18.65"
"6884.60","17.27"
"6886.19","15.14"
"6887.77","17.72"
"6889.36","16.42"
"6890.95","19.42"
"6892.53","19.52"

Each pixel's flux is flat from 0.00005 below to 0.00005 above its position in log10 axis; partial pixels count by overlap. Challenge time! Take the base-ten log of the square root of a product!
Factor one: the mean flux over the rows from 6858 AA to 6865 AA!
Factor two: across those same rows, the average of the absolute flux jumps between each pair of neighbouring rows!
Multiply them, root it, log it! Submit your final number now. 0.65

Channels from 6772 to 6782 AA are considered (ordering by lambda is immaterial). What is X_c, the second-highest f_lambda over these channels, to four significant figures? 18.62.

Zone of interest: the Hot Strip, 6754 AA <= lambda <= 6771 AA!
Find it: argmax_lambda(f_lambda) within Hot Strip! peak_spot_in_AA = 6763.62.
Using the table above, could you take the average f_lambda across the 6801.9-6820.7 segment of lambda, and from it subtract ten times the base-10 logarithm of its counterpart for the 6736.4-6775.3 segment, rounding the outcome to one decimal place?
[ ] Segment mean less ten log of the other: 5.8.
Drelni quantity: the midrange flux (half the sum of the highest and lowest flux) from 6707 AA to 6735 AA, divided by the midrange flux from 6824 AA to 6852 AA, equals 1.00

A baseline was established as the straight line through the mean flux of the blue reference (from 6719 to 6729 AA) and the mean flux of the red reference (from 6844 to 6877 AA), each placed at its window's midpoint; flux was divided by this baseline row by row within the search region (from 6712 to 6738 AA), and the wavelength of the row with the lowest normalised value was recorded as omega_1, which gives 6720.15 AA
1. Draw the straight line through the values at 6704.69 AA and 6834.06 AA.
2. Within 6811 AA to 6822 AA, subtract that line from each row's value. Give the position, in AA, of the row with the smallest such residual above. 6818.34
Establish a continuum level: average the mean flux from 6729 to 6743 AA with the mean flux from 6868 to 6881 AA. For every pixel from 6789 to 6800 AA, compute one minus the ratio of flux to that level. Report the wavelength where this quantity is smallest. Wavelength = 6794.83 AA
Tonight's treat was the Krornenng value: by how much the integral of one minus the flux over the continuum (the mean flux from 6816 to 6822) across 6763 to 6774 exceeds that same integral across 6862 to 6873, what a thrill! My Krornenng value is 0.17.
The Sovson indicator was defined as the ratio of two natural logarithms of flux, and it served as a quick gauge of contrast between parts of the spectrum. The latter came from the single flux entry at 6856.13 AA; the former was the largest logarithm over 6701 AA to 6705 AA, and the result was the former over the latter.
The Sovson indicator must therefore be 0.99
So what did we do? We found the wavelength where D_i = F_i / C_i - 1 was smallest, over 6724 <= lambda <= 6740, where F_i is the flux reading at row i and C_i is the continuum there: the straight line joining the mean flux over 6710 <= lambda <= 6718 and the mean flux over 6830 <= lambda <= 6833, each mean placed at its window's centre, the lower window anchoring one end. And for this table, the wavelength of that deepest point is 6735.64 AA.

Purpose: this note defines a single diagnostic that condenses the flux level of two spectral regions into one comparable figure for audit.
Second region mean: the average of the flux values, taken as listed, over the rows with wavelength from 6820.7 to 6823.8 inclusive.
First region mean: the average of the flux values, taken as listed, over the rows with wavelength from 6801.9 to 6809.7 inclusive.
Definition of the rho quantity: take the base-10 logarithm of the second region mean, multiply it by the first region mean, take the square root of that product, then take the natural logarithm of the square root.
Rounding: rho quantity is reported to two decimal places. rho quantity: 1.58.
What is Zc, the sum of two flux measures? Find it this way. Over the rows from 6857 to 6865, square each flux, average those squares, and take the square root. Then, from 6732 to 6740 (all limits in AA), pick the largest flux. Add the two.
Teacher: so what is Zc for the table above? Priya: 37.8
